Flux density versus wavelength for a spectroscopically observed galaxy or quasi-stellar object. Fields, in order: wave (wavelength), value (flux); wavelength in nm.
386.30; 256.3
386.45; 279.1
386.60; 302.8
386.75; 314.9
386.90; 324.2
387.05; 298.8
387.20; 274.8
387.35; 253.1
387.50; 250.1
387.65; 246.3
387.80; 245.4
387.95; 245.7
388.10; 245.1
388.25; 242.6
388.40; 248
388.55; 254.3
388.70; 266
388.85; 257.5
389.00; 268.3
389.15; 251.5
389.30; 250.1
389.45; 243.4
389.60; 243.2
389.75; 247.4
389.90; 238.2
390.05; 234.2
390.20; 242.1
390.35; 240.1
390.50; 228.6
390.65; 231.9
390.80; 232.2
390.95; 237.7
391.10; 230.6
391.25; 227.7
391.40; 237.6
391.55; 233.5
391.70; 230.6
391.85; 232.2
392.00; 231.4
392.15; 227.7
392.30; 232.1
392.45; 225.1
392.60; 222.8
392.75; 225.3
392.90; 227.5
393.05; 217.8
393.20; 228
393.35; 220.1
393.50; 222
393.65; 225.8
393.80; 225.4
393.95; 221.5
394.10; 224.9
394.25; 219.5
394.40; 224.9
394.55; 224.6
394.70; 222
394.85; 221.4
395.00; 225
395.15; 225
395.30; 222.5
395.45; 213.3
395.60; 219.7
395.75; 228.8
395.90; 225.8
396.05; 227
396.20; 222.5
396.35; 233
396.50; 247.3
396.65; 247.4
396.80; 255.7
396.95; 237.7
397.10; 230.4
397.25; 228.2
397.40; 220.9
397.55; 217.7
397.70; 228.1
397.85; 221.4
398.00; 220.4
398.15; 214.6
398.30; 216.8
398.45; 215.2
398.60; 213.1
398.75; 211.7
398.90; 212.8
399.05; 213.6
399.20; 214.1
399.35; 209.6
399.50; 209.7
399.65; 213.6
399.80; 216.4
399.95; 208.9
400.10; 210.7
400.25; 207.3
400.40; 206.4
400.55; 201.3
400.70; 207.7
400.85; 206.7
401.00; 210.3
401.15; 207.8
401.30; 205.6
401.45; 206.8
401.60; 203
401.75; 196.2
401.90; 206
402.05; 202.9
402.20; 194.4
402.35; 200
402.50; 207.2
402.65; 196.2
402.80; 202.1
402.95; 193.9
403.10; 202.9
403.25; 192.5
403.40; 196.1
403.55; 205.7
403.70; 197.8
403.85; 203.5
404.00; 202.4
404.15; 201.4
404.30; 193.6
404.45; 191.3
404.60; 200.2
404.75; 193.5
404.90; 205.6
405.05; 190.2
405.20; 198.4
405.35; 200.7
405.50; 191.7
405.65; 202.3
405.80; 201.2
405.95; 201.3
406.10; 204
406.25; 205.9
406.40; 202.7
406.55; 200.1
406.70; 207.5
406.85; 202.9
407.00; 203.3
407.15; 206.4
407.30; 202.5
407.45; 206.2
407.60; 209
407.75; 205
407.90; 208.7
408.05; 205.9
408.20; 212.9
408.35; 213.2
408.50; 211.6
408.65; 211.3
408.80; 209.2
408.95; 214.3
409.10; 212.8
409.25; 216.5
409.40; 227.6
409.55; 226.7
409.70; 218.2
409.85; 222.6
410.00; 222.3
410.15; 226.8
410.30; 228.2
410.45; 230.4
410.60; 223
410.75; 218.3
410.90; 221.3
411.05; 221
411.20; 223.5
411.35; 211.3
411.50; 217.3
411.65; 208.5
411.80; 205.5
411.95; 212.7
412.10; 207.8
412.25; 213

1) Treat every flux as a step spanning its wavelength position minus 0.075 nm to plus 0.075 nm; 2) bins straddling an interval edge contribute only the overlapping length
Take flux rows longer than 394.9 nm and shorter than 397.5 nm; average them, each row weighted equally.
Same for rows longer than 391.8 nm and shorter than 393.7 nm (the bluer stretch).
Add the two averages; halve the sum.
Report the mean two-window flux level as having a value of 228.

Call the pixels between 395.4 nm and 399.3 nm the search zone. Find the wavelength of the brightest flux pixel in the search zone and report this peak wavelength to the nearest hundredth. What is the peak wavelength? 396.80 nm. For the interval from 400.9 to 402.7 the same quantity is 401.00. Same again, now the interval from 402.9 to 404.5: 403.55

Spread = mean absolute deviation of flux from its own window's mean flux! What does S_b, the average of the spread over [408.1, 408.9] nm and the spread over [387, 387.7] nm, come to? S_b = 9.4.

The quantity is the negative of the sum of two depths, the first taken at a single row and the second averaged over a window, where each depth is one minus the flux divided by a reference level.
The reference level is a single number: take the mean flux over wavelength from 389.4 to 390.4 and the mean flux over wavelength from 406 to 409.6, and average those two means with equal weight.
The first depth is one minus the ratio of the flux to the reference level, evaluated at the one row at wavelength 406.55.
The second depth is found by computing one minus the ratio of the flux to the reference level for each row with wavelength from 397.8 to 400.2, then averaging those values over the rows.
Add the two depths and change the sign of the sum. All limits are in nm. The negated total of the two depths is -0.16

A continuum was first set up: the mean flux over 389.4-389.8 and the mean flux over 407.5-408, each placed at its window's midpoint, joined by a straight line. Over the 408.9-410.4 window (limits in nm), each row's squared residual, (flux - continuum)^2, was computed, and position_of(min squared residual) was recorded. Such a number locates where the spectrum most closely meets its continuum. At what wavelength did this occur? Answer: 409.10 nm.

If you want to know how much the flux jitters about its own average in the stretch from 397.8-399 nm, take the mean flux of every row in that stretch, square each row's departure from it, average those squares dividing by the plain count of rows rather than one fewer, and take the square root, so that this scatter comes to 3.3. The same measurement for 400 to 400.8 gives 3.1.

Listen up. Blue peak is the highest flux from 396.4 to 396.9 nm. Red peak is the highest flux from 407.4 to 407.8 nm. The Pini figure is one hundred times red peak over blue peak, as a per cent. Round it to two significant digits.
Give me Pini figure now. 82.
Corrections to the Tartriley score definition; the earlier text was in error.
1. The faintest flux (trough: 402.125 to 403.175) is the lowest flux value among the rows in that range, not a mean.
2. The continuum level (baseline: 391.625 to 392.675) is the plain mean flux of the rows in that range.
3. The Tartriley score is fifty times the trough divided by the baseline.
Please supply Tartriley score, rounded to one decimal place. 42.4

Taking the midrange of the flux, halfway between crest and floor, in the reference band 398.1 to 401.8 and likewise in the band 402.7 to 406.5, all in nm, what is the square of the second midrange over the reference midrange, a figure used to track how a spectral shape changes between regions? 0.920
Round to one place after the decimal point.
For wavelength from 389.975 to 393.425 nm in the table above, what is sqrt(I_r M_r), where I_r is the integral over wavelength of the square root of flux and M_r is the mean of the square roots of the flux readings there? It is 28.2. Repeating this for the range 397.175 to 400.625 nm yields 27.2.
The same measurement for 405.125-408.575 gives 26.6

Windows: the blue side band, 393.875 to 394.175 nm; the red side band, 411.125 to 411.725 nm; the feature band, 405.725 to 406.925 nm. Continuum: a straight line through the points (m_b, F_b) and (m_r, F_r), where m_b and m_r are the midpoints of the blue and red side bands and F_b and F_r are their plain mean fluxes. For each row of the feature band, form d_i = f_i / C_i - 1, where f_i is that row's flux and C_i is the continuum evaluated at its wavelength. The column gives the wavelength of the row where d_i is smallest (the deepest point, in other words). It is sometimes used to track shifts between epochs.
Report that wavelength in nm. 406.55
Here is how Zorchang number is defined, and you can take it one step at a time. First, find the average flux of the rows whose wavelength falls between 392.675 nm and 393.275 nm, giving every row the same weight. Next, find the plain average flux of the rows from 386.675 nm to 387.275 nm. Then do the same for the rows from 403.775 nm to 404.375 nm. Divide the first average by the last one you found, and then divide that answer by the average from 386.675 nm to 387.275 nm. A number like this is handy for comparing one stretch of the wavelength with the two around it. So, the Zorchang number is 0.0037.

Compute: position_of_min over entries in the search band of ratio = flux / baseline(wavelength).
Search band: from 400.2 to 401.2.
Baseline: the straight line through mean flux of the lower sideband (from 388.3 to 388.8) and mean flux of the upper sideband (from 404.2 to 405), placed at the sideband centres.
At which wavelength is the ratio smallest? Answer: 400.55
